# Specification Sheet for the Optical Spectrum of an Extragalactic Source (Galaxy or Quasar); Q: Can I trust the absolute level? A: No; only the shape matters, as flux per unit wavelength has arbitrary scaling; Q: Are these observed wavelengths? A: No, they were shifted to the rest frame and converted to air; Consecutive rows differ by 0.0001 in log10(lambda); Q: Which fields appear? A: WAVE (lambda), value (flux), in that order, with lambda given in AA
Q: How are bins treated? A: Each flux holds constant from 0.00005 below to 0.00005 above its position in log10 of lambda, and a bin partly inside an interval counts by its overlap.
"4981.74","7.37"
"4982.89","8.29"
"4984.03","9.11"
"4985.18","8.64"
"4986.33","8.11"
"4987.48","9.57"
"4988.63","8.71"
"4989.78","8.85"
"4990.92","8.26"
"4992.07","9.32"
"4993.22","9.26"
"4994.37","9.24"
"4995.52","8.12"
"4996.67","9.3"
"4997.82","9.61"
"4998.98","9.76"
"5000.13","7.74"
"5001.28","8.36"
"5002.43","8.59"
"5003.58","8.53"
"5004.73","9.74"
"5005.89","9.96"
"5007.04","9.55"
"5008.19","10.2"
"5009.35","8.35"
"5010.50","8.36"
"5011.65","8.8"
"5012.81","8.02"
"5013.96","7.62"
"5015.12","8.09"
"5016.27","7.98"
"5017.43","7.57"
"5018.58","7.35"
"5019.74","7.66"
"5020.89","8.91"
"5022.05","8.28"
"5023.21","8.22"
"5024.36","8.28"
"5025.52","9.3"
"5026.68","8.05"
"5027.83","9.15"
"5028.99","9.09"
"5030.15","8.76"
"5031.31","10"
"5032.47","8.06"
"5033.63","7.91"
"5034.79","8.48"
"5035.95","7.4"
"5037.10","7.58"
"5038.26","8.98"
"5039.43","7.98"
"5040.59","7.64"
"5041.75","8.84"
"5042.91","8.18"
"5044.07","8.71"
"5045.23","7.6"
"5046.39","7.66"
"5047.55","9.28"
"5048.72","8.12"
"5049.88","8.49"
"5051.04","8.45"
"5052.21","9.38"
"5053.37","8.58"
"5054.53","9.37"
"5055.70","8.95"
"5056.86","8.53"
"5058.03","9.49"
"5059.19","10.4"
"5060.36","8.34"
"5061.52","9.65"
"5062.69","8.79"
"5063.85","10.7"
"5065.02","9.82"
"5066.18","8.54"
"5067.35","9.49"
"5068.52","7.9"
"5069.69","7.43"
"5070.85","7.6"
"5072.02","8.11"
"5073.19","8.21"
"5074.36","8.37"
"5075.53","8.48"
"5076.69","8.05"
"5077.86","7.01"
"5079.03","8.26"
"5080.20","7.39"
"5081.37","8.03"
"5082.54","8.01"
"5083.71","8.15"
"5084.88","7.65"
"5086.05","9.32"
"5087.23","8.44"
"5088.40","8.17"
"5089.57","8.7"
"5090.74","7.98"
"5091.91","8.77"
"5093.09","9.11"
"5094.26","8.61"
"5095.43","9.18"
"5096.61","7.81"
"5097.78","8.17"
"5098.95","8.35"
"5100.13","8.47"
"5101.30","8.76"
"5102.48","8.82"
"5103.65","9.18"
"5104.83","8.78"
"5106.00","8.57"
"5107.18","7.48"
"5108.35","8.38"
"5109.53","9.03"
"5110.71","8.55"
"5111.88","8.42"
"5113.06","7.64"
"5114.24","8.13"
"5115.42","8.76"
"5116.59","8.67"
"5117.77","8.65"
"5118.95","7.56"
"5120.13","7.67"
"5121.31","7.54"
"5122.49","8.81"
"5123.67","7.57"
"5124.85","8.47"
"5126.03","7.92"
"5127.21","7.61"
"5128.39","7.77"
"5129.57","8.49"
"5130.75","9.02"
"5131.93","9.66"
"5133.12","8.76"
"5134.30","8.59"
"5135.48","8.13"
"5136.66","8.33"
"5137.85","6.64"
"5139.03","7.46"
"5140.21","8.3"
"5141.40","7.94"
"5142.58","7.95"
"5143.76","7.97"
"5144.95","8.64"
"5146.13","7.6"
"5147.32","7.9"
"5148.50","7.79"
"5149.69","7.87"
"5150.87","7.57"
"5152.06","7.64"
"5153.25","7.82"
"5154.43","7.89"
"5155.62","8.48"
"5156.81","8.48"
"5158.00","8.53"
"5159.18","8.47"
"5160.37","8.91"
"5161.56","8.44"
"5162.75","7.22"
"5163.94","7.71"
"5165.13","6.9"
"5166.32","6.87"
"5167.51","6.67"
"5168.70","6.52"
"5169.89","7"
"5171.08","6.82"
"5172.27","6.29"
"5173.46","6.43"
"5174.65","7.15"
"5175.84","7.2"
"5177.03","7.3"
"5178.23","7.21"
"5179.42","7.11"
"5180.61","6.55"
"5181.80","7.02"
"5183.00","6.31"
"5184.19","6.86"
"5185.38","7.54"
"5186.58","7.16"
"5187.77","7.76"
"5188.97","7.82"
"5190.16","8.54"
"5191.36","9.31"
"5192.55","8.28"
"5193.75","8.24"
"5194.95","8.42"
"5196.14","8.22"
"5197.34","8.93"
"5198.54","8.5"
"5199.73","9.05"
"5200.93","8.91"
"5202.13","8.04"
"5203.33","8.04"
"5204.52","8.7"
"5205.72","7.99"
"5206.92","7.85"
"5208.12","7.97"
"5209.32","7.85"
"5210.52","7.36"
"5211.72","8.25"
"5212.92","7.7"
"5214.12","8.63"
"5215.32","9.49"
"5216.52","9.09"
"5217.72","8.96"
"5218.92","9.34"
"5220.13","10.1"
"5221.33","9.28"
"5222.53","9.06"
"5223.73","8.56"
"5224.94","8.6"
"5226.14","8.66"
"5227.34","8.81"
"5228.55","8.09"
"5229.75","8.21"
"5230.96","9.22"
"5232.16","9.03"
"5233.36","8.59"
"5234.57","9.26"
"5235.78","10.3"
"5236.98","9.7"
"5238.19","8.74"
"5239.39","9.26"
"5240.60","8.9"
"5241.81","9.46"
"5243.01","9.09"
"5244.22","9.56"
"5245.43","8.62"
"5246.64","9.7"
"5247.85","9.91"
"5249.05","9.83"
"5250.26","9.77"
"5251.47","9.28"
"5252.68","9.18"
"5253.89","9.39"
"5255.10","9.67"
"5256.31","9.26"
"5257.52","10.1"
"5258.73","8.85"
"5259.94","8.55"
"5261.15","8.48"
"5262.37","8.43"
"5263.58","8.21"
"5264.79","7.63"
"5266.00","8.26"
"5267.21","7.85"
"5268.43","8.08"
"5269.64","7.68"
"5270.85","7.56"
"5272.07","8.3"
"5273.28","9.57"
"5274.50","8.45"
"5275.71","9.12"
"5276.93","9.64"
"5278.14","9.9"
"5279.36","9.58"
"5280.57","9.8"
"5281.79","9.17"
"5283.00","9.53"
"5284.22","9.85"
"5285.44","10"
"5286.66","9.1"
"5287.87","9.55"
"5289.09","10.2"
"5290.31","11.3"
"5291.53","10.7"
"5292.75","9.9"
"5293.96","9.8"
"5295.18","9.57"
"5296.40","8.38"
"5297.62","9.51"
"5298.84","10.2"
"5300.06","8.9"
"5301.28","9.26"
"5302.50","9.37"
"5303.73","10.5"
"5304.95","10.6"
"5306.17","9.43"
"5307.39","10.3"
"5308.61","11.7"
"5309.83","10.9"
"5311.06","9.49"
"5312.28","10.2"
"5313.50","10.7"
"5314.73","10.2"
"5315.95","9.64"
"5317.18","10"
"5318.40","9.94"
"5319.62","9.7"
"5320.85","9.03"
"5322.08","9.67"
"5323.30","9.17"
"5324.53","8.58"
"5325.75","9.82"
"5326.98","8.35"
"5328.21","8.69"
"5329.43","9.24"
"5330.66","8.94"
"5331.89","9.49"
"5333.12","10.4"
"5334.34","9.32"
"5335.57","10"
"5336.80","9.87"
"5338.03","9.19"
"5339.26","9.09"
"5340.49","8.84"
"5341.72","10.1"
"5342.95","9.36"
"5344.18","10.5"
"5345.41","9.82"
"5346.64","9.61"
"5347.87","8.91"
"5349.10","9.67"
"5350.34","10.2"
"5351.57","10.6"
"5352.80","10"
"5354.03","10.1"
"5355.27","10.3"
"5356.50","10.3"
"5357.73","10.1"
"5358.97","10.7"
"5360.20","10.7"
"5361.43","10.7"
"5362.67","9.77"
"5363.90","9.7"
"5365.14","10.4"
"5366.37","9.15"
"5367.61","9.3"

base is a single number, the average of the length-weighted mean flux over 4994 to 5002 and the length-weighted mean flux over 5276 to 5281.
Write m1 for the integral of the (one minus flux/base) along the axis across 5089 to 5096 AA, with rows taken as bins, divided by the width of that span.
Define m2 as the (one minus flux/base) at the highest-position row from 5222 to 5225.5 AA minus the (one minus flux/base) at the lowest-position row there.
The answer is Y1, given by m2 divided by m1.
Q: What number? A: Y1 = 0.8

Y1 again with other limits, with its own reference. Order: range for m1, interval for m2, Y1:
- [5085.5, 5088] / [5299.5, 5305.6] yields -3.8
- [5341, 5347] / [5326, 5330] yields 1.5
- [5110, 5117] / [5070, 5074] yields -0.7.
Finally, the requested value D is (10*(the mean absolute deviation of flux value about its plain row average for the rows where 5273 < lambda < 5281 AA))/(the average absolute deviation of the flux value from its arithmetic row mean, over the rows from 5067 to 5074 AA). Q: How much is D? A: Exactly 8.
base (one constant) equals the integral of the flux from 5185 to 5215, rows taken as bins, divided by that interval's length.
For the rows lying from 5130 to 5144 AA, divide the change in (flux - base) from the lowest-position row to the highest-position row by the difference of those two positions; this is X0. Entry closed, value -0.081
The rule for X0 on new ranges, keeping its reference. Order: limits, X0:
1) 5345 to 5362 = 0.055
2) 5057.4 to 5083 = -0.060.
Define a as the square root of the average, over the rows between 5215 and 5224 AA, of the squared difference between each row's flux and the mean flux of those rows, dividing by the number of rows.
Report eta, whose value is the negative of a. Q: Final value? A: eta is -0.42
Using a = 0.42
